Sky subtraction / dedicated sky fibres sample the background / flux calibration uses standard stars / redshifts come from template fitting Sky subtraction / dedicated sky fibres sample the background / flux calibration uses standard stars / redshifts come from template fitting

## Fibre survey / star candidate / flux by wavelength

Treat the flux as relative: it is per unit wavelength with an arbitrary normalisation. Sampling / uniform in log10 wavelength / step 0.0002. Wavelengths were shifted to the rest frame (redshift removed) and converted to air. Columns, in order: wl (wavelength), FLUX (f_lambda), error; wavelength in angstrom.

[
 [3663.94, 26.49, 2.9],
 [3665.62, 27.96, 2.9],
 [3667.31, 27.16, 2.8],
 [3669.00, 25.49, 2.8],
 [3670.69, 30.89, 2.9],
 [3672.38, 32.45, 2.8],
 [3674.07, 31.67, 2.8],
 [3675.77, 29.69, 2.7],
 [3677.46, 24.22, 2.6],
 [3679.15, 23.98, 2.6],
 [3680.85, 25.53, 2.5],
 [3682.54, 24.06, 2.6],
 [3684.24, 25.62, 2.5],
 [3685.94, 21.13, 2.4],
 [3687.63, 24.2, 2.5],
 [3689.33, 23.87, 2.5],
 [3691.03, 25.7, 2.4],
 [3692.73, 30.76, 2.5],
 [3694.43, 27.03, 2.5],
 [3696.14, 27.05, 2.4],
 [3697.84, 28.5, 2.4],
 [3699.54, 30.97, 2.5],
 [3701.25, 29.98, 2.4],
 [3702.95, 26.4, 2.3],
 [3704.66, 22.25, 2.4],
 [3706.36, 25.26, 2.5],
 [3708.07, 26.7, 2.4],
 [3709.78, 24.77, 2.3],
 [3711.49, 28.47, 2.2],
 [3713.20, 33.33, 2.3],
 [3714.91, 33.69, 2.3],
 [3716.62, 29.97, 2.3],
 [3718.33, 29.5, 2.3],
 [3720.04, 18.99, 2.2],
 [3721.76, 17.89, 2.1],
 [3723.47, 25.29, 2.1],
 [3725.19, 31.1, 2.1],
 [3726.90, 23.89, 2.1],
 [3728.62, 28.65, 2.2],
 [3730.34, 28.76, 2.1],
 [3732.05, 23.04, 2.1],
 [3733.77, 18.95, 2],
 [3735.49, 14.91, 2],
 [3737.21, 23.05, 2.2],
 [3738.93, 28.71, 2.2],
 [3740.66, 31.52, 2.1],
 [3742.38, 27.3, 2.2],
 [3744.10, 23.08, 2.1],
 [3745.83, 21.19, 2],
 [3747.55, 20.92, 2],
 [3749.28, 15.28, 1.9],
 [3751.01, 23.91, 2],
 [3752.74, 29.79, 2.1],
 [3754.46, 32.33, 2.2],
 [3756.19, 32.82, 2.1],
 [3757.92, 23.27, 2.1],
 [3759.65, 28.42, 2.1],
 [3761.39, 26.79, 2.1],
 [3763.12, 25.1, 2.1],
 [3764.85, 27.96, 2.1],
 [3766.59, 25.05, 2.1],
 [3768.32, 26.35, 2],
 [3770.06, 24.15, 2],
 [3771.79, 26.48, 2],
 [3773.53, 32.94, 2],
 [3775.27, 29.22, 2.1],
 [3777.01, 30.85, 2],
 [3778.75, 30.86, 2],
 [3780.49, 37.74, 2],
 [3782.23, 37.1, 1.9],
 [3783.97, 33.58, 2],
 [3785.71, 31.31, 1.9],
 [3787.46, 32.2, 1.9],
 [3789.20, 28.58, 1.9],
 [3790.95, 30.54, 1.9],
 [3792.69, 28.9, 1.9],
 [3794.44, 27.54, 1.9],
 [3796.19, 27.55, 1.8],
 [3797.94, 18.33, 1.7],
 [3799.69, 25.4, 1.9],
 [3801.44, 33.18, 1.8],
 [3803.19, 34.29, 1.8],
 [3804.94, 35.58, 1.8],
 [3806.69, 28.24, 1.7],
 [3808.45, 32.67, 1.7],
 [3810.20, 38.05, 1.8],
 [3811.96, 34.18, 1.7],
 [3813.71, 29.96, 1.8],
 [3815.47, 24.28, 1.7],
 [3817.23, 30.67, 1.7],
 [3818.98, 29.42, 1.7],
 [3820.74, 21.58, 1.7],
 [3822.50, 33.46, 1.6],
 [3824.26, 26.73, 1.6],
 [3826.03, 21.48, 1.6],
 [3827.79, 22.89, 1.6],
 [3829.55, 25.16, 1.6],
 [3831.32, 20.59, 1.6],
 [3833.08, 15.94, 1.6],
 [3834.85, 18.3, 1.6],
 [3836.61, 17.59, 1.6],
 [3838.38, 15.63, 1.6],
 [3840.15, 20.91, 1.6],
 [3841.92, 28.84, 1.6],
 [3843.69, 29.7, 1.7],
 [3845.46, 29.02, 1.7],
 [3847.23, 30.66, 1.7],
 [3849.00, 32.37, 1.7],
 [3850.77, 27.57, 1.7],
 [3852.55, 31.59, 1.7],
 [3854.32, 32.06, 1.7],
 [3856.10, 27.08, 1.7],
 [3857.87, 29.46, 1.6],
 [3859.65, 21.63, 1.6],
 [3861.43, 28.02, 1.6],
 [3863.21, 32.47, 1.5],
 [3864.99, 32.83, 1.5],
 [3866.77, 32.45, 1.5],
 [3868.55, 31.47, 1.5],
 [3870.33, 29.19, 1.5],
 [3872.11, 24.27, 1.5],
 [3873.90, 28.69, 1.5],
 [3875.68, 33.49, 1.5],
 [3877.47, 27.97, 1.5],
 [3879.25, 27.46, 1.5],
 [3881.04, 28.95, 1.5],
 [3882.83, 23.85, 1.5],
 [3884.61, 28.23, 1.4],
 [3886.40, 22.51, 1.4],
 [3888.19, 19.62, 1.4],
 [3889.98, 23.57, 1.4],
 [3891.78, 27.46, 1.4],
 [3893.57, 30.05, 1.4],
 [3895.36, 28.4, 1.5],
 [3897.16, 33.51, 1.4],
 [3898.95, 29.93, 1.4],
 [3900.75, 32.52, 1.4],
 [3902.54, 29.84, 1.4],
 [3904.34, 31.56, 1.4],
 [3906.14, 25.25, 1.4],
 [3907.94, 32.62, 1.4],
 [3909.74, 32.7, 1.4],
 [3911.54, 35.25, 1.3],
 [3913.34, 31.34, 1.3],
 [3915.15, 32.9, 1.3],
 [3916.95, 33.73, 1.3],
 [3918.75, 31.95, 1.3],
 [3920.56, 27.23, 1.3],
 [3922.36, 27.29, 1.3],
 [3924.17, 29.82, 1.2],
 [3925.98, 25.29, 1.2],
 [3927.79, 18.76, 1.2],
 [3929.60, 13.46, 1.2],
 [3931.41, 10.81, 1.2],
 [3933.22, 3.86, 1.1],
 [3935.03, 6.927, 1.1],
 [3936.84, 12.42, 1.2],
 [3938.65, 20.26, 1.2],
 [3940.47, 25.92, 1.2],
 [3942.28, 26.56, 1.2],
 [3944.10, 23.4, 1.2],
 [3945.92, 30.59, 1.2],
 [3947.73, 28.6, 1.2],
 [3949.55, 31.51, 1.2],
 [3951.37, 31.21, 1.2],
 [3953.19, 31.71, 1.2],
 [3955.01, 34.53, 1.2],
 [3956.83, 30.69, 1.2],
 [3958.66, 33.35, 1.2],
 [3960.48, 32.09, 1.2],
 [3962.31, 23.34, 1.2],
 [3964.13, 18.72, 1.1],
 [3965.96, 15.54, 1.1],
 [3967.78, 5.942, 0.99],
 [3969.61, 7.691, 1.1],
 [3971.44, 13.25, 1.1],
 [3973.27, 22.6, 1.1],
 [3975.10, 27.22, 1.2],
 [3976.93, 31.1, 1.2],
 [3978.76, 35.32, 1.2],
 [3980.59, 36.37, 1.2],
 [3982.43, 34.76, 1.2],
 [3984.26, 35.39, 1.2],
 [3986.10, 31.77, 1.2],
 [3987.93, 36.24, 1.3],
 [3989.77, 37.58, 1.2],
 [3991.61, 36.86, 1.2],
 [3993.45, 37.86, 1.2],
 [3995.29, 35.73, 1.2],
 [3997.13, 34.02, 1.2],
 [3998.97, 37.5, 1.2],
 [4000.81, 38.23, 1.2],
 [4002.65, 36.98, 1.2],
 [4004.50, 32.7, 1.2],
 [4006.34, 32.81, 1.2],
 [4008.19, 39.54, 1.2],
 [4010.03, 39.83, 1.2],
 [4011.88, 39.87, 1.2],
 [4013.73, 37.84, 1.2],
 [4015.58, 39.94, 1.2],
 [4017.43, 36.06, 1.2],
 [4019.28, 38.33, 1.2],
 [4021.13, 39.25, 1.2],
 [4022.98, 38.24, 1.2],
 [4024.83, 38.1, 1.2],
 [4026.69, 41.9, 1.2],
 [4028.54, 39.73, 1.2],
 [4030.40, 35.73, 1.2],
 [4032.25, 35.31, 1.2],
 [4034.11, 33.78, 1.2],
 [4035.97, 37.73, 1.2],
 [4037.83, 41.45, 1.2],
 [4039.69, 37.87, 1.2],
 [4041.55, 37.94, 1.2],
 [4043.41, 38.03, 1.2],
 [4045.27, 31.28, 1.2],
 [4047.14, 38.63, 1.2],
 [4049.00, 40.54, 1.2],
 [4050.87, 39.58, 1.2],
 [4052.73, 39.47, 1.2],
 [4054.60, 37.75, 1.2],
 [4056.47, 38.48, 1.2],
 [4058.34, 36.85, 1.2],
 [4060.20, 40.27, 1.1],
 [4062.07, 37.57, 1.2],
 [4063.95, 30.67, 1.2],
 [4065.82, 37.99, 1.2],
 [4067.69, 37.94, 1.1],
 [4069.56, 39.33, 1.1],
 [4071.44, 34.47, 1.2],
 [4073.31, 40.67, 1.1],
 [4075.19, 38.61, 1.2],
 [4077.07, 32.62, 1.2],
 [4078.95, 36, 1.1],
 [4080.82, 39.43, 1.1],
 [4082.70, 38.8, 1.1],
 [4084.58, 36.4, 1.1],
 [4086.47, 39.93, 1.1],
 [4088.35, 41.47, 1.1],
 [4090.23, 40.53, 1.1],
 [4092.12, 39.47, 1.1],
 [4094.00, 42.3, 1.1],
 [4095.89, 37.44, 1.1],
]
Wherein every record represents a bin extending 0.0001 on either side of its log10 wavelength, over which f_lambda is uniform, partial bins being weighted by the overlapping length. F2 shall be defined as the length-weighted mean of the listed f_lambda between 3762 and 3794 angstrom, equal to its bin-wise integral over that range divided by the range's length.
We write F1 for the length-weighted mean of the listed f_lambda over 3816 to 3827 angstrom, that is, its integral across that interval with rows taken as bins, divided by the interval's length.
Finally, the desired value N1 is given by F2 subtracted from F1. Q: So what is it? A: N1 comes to -2.8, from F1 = 27.1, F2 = 29.9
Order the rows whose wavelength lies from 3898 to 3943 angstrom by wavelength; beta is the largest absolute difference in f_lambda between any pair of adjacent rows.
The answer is 7.8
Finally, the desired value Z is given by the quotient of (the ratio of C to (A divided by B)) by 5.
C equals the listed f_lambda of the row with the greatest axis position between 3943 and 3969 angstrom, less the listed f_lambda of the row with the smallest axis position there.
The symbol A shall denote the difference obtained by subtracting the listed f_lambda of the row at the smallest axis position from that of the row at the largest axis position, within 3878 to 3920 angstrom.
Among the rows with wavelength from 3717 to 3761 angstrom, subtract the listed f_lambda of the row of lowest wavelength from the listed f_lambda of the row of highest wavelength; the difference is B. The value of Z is 1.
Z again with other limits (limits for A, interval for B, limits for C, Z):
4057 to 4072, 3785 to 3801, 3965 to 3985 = 10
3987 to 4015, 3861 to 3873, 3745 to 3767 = -2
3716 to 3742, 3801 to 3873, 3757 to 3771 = -1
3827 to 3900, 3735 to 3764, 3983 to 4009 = 1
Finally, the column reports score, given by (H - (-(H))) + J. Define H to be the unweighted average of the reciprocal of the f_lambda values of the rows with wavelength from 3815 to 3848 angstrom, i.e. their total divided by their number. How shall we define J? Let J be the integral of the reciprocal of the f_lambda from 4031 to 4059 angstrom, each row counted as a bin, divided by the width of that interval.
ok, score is 0.113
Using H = 0.0432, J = 0.0267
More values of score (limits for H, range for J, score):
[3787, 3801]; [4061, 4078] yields 0.102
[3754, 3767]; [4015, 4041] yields 0.099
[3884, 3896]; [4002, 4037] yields 0.106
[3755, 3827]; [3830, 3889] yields 0.109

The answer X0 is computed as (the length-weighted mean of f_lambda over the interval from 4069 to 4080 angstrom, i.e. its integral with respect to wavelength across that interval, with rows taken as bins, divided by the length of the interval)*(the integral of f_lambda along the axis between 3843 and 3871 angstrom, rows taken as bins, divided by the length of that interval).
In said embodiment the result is 1102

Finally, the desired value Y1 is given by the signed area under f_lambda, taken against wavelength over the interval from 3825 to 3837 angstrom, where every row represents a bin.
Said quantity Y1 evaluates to 246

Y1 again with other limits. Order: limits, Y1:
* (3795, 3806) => 319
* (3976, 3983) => 240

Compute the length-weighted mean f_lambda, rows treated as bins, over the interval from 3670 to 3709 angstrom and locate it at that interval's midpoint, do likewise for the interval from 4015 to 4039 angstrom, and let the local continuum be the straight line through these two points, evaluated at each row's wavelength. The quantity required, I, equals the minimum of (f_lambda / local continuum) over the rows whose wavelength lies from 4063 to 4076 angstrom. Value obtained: 0.8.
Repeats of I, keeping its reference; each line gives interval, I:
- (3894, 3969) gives 0.1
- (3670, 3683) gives 0.9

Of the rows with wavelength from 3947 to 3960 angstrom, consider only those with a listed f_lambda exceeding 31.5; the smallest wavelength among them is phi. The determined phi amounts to 3949.55 angstrom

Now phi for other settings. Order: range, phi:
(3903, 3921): 3904.34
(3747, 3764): 3754.46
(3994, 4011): 3995.29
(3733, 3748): 3740.66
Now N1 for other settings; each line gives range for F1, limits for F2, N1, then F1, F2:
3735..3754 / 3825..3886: -2.7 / 24.0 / 26.7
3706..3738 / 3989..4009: -10.7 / 25.6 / 36.3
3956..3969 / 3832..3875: -4.6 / 22.4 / 27.0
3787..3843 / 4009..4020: -11.9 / 26.8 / 38.7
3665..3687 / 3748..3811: -2.3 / 26.9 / 29.2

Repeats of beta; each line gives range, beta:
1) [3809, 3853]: 11.9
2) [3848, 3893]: 7.8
